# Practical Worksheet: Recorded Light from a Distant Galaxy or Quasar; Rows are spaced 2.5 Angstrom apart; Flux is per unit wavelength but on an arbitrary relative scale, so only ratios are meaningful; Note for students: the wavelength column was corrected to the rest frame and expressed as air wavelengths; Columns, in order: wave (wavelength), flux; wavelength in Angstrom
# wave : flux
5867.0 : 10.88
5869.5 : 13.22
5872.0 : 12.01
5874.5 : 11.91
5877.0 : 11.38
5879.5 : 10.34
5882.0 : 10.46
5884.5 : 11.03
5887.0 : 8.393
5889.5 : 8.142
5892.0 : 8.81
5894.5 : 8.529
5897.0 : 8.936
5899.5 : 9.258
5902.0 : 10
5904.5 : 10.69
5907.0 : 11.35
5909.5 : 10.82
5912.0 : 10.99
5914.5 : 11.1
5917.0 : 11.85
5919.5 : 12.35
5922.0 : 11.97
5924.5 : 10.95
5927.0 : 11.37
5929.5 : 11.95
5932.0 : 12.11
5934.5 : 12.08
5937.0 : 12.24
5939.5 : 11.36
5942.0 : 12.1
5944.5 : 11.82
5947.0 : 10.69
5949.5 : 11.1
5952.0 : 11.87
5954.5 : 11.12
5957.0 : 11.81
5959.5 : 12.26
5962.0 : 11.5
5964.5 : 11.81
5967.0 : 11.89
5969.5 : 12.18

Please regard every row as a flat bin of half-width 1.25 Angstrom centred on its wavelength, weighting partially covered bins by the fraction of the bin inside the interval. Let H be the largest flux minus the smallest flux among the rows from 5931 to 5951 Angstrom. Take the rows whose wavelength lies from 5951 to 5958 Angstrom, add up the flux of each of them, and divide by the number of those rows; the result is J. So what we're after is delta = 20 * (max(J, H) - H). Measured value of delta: 201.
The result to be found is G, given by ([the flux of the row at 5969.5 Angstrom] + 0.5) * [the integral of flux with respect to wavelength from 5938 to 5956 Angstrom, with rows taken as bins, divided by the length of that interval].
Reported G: 145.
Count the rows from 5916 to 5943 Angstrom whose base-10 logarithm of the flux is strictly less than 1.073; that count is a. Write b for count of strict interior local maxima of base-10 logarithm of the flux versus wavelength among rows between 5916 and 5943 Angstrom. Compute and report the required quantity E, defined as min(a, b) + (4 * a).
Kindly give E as 15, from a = 3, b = 3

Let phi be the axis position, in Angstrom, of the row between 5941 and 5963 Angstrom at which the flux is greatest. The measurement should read 5959.5 Angstrom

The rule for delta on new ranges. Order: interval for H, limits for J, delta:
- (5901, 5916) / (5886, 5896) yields 142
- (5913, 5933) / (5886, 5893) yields 141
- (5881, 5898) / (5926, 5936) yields 180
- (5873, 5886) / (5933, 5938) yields 212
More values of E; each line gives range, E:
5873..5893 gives 29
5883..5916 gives 54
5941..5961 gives 21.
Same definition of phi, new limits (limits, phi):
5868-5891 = 5869.5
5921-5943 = 5937.0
